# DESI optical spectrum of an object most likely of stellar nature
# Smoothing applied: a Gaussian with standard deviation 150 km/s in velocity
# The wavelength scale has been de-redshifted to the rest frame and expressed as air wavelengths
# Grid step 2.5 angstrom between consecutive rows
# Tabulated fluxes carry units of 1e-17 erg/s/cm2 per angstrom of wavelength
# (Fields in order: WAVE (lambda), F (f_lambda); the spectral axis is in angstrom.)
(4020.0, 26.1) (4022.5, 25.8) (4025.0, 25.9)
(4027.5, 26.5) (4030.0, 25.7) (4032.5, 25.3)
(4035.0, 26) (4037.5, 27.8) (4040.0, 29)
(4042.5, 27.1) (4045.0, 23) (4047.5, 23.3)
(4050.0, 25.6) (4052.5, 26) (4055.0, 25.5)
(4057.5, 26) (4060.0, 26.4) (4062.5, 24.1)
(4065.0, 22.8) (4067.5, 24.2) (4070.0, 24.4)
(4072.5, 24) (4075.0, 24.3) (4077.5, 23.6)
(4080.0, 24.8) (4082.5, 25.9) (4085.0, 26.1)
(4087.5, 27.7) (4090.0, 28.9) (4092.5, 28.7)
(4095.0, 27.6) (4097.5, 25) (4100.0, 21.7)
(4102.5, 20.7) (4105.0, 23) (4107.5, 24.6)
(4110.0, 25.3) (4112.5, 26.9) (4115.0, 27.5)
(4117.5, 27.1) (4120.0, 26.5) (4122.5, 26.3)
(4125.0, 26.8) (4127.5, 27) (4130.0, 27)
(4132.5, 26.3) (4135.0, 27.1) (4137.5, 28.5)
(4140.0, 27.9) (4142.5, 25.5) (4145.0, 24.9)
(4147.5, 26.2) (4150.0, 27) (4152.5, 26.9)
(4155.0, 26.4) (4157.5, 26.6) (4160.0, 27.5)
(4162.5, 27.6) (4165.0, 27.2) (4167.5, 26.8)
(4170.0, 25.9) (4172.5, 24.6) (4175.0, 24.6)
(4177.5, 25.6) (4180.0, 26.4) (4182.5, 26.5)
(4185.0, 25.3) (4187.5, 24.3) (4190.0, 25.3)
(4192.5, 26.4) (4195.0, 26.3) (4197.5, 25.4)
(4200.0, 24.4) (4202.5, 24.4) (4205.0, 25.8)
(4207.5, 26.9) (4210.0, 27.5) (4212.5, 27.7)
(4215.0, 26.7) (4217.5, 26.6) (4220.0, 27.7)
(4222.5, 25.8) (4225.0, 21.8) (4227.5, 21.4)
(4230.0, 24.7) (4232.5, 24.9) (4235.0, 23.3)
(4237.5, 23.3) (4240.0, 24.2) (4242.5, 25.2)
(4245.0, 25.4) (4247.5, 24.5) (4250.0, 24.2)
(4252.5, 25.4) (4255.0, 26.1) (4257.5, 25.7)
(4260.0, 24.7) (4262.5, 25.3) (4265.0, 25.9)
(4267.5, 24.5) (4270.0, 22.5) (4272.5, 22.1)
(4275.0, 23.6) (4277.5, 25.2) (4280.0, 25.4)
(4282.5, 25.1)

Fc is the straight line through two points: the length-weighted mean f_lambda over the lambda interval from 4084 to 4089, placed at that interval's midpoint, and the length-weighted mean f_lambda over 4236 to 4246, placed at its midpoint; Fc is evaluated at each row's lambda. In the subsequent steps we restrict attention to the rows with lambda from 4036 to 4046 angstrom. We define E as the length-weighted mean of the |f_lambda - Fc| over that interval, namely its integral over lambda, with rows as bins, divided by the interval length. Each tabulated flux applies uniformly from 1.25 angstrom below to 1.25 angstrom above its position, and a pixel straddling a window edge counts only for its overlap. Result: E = 1.59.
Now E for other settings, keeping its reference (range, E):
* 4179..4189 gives 0.76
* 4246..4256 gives 0.79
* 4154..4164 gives 1.21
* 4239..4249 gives 0.54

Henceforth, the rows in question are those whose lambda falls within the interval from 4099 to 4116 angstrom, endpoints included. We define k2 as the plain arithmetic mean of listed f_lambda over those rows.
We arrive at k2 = 24.2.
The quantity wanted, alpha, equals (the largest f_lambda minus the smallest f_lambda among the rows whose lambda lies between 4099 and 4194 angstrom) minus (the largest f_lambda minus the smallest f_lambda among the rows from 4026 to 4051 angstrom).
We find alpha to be 2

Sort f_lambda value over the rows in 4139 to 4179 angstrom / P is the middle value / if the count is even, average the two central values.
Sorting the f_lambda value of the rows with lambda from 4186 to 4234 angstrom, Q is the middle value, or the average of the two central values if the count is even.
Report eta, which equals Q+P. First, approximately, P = 26.5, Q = 25.8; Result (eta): 52.3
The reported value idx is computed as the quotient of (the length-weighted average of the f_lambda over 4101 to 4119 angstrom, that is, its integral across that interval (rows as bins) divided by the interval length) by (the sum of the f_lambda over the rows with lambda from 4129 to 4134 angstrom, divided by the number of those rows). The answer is 0.94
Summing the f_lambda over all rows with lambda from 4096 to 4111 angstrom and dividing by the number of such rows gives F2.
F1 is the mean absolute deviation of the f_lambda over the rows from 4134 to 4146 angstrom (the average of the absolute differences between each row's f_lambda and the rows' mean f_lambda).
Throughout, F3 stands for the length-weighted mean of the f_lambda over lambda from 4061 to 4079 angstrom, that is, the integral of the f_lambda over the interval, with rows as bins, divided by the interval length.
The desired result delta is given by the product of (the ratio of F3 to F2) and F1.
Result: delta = 1.30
